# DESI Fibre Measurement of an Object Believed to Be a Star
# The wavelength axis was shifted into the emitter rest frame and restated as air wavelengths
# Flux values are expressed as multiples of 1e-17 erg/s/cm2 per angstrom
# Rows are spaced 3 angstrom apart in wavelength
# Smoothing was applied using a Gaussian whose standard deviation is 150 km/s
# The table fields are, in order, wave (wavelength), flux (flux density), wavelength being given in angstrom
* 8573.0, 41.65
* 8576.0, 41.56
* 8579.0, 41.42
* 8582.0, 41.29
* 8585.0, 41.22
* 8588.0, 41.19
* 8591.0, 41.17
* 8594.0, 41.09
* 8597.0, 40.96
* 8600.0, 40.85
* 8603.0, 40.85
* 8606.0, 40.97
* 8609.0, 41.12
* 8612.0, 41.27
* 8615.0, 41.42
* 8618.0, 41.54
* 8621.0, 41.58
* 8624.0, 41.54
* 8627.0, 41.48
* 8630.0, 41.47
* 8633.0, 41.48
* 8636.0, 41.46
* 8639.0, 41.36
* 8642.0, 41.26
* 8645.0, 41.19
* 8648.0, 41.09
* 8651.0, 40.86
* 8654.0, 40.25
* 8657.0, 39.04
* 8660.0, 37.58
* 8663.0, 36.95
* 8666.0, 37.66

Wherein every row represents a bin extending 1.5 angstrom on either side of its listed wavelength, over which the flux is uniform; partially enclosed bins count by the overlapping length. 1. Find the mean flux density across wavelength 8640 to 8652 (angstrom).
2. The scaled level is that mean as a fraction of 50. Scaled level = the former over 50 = 0.822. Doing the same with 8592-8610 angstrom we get 0.819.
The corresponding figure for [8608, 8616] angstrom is 0.825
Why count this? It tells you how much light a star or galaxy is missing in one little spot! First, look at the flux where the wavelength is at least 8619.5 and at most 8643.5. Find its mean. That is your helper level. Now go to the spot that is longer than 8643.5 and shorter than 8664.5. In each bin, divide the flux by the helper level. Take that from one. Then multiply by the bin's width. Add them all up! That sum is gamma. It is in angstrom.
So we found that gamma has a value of 0.96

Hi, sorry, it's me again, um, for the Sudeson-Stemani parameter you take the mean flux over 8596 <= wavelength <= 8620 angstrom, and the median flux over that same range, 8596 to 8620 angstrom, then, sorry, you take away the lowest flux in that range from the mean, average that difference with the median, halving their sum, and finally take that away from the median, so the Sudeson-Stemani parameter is 20.4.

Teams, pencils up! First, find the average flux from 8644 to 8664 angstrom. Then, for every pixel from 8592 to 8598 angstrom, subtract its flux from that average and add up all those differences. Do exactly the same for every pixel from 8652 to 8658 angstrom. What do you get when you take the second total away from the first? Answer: -2.8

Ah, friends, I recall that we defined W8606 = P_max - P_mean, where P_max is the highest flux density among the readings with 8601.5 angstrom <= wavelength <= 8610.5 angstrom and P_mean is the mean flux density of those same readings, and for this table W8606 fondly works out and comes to 0.14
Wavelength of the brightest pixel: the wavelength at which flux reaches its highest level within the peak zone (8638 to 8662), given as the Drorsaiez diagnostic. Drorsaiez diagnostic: 8639.0 angstrom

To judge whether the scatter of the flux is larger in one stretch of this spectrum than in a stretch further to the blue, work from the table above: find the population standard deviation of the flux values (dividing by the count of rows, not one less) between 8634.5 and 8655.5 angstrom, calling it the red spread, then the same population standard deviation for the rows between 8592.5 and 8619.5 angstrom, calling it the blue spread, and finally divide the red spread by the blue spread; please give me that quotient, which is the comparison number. 1.6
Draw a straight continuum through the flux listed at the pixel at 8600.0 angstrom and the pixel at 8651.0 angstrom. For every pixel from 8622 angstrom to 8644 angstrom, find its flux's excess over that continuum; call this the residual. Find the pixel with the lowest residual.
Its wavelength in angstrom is 8642.0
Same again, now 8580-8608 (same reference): 8603.0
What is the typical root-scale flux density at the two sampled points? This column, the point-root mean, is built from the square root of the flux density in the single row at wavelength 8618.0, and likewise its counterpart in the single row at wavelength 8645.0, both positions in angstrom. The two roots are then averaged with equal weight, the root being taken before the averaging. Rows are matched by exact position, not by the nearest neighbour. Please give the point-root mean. 6.43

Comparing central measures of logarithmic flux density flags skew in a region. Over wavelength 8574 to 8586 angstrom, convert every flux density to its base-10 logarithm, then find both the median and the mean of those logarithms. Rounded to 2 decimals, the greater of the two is 1.62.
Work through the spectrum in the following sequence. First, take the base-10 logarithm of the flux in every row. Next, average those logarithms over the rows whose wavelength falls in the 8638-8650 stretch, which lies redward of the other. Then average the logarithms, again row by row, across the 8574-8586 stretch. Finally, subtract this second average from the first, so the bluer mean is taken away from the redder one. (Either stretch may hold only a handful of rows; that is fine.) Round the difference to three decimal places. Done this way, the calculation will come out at -0.002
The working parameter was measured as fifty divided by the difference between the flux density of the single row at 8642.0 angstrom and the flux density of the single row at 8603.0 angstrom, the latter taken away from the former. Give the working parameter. 122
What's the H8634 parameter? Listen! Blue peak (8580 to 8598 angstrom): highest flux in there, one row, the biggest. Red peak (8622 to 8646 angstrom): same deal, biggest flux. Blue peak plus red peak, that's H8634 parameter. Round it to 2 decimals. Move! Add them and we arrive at 82.83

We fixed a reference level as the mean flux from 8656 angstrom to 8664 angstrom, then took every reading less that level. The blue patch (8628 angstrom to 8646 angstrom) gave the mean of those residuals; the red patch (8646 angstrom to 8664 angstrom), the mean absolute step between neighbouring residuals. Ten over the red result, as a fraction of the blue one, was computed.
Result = 3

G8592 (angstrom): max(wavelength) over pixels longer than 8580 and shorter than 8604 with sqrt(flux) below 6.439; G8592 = 8603.0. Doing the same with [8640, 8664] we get 8663.0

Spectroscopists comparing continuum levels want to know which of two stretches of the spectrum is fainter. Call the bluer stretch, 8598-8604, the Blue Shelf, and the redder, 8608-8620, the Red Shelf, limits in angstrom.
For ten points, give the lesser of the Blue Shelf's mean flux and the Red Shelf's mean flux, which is 40.9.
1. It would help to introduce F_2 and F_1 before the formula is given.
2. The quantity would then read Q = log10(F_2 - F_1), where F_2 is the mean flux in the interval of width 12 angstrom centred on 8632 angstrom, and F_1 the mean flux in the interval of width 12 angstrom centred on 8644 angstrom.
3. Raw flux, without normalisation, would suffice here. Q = -0.6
